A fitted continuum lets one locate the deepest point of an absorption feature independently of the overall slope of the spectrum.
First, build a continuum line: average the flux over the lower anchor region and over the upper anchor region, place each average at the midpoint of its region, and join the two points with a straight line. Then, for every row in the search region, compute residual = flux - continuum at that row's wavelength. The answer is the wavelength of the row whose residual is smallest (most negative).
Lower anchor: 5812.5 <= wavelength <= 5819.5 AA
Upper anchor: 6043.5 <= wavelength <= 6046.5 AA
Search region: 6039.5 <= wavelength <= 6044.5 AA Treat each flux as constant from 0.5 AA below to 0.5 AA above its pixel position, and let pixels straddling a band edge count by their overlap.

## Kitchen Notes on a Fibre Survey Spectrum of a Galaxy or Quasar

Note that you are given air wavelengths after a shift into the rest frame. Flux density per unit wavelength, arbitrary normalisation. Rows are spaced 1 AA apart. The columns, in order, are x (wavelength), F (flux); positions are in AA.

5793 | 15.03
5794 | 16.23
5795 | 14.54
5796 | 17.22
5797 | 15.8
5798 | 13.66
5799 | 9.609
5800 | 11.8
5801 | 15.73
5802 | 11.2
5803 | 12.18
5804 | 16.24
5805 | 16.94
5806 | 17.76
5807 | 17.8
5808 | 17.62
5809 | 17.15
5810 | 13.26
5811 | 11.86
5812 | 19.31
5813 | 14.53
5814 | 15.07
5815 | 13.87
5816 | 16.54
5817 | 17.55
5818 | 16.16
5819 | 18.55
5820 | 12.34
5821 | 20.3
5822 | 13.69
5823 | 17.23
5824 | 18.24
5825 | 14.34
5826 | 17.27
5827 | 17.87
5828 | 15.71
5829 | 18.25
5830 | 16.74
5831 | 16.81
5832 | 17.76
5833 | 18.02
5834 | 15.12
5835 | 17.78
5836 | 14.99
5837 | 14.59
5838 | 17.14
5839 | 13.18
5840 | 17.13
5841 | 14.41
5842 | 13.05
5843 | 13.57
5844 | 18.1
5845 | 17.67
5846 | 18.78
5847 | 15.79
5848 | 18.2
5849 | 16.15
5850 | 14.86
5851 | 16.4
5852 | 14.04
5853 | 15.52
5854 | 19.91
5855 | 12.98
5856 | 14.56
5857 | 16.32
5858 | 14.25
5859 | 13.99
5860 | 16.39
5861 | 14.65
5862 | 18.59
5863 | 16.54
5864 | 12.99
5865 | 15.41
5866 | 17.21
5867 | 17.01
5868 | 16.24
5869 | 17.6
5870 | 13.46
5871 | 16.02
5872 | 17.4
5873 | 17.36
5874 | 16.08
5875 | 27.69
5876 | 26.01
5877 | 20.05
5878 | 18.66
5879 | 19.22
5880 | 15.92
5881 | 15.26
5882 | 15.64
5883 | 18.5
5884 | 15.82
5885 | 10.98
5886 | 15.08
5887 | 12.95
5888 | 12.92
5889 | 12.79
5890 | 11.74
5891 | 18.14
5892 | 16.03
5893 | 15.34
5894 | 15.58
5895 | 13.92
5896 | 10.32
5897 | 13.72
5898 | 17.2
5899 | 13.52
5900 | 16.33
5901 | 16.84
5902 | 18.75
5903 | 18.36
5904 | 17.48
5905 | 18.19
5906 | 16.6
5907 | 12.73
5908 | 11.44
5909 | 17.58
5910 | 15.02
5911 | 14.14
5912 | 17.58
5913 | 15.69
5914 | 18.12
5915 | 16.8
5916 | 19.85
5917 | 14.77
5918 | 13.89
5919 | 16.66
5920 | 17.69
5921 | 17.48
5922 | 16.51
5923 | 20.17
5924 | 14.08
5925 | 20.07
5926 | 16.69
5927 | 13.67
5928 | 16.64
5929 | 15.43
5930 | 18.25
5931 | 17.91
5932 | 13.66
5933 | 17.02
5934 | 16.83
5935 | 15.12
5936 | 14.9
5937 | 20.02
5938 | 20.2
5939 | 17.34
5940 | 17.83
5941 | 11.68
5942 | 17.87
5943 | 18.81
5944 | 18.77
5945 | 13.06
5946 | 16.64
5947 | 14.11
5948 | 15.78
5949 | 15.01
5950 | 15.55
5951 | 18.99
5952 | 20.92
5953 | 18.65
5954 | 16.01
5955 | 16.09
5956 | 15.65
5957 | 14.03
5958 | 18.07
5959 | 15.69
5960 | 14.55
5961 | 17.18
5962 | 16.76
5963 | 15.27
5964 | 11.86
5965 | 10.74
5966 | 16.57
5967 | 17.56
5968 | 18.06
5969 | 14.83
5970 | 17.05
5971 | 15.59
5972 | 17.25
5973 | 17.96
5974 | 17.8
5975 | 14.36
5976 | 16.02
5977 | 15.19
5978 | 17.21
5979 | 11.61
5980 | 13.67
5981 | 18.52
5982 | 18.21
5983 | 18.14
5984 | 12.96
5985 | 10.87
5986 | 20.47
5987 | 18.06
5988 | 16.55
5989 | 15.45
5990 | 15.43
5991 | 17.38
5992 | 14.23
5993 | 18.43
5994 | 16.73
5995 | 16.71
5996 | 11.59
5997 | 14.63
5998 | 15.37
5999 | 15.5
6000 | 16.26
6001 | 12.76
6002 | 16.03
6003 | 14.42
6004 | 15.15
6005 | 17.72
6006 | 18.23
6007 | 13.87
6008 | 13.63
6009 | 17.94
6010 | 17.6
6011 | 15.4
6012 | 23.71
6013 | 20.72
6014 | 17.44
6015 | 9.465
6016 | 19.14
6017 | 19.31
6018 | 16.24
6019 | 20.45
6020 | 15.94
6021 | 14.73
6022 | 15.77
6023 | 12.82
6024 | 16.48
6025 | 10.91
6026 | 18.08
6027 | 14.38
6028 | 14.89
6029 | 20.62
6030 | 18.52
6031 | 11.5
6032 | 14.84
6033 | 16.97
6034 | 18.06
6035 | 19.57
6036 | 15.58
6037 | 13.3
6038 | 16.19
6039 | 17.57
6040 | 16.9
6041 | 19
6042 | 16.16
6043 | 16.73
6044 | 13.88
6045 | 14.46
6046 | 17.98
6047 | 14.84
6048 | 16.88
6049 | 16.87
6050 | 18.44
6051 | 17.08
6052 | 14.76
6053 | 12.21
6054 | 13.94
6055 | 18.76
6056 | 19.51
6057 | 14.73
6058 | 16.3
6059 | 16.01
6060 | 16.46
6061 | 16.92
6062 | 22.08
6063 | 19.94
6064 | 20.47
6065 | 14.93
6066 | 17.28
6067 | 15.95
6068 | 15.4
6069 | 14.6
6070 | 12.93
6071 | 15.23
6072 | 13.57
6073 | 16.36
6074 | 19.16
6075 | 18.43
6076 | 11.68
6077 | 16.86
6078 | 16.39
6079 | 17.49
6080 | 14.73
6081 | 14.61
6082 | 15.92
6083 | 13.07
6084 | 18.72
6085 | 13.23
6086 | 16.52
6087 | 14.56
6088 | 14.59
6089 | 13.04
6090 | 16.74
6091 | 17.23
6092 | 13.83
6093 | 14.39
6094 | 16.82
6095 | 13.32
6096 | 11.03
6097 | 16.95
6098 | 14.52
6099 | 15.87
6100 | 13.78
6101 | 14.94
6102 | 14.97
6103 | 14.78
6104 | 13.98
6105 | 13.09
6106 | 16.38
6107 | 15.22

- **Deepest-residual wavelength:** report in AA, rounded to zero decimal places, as 6044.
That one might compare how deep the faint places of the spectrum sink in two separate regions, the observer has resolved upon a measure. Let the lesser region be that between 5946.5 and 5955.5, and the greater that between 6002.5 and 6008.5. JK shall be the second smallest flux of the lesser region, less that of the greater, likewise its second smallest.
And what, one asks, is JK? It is 1.1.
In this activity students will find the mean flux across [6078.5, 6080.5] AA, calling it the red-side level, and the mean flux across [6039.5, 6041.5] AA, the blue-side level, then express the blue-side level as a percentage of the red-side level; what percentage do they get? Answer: 111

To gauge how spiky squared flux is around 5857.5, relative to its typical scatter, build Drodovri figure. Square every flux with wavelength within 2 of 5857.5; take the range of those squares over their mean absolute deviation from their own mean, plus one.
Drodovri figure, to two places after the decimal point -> 4.00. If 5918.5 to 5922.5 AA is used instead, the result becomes 3.36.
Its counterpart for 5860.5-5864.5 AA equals 4.00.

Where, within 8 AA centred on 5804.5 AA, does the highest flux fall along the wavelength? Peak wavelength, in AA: 5807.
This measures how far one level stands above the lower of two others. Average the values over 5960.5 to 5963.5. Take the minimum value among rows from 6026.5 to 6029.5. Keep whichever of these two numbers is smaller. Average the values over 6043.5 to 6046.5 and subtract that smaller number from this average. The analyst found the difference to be 1.1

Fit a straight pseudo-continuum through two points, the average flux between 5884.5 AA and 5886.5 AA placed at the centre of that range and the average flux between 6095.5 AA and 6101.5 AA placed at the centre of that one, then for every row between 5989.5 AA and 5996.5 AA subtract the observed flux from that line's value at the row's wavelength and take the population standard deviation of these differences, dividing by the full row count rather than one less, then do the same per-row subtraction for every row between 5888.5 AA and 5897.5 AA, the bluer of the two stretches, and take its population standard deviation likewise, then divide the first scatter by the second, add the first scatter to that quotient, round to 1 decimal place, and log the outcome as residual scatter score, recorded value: 3.1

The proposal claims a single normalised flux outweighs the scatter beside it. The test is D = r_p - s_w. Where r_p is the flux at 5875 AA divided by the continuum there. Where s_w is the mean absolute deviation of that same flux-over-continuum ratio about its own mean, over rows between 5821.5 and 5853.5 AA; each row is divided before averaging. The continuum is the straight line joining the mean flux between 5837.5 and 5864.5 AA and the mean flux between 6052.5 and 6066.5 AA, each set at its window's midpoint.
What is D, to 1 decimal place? 1.6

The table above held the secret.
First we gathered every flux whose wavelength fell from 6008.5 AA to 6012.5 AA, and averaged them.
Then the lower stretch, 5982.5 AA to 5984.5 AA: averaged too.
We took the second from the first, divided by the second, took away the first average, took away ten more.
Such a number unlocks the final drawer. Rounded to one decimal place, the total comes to -28.5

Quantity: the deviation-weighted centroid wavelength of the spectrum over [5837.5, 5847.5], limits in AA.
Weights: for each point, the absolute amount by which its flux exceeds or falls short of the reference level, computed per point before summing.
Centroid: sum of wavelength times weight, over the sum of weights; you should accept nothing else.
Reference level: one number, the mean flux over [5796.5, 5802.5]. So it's 5843.2 AA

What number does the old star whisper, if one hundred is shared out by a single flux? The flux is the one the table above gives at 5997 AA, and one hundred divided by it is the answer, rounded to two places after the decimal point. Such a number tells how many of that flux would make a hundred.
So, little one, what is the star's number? 6.84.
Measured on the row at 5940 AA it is 5.61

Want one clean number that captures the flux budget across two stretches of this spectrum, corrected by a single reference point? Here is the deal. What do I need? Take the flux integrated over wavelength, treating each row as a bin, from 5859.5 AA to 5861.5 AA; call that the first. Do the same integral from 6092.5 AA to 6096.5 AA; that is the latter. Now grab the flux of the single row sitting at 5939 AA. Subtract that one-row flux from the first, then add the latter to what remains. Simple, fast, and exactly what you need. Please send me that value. 69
